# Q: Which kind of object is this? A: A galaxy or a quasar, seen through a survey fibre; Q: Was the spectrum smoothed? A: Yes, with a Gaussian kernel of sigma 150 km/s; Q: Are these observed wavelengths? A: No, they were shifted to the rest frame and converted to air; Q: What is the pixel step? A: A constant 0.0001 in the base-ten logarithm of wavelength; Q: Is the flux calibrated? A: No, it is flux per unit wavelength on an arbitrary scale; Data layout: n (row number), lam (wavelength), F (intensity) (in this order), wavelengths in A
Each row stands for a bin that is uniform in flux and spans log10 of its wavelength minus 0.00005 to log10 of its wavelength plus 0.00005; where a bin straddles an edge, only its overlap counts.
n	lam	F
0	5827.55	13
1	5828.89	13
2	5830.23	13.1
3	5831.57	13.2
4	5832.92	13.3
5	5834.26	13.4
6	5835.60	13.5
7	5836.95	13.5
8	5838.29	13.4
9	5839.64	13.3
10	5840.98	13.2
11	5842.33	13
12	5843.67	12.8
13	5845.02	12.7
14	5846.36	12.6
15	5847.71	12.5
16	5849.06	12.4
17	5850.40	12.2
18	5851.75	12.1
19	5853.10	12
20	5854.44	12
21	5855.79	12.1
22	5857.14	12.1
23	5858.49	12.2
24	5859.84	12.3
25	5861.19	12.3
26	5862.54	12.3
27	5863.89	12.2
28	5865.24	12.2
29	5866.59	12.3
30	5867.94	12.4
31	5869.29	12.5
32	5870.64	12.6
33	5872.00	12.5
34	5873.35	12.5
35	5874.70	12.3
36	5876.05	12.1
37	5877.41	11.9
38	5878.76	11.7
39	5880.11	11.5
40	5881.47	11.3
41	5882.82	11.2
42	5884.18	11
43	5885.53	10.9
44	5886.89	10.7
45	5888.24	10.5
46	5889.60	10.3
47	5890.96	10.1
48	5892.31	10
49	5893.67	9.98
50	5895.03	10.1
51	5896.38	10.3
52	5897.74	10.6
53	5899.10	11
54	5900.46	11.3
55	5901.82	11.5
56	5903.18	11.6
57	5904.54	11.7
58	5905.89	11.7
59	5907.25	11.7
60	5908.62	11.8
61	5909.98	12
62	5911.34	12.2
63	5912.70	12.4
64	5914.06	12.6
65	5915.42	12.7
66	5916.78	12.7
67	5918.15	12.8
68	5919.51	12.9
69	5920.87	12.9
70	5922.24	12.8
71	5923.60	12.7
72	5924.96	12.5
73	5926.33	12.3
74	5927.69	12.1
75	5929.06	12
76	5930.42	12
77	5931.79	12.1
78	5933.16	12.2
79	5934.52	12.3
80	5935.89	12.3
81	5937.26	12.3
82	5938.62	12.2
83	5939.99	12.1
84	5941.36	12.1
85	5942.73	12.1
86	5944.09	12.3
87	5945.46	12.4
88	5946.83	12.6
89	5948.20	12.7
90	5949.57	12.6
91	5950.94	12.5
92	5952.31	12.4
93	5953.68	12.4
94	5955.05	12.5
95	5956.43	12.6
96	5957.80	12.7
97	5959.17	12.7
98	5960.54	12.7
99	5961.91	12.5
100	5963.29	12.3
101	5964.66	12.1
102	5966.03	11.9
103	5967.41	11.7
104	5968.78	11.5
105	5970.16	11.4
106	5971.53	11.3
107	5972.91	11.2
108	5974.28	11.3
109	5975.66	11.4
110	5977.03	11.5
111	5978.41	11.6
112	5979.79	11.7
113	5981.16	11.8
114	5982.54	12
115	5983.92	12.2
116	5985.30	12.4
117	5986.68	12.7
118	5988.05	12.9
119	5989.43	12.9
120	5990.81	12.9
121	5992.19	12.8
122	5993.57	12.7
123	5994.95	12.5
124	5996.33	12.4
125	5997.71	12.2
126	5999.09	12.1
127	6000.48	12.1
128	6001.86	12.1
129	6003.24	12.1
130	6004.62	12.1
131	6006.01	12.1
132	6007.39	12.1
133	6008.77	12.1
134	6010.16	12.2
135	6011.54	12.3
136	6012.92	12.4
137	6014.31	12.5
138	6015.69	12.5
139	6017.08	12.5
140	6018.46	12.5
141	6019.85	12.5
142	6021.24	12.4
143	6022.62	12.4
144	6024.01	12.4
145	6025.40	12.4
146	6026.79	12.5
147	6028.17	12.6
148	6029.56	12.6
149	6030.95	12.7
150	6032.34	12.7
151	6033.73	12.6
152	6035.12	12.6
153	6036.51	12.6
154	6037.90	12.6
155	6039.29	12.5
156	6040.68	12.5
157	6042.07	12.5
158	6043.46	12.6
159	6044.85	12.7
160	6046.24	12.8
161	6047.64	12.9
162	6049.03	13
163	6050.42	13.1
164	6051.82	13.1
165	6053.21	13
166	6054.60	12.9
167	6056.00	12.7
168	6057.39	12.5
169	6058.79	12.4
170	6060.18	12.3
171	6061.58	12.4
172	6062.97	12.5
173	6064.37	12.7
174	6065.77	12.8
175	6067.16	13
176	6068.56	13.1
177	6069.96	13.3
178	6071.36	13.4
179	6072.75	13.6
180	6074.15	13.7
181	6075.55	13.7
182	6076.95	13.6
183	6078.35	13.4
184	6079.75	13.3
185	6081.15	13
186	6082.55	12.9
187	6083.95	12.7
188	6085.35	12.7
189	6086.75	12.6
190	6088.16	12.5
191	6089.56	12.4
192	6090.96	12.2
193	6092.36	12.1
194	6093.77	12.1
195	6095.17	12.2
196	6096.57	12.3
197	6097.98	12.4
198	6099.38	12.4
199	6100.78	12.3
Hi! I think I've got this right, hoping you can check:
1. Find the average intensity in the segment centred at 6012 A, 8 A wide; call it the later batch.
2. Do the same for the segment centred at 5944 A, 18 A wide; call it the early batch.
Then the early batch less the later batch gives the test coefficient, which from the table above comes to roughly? 0.02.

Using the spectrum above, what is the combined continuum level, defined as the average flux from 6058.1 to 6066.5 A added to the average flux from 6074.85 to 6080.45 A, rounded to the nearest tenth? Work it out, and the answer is 26.0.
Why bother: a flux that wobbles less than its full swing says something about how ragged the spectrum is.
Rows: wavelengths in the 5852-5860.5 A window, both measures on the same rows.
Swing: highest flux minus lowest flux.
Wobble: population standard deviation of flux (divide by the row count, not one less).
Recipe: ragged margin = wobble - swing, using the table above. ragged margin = -0.19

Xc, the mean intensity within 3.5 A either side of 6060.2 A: 12.42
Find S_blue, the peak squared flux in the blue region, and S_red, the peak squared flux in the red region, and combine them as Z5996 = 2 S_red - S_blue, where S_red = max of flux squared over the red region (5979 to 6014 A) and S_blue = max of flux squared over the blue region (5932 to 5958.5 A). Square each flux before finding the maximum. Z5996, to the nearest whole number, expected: 172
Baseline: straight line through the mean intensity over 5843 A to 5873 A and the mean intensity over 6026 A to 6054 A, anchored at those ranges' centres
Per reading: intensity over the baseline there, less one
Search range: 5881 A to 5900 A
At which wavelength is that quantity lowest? 5893.67 A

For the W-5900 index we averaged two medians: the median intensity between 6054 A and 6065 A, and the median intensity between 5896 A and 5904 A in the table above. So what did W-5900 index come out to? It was 11.8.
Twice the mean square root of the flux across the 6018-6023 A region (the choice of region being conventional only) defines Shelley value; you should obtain 7.06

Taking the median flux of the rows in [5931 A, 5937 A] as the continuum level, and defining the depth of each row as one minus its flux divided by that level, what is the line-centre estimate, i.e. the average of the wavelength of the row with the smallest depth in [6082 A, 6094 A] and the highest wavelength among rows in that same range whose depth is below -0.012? 6086.1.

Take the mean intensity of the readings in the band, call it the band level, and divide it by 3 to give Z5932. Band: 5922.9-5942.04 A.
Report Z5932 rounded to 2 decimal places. 4.08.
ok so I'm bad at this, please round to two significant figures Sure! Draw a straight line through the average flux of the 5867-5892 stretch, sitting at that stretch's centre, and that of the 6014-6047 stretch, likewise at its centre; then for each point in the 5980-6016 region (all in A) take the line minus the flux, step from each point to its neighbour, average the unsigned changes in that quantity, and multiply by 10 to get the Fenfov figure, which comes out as 0.95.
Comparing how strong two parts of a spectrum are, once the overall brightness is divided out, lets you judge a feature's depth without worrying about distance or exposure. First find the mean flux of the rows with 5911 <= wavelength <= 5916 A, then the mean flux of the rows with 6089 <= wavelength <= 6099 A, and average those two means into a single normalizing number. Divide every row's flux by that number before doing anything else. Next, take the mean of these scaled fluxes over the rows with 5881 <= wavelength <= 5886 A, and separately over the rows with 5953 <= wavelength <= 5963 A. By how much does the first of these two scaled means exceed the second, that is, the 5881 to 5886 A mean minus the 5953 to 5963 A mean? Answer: -0.12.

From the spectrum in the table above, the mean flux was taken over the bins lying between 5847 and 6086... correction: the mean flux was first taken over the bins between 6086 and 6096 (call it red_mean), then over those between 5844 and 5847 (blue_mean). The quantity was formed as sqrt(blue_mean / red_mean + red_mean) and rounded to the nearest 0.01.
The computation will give 3.65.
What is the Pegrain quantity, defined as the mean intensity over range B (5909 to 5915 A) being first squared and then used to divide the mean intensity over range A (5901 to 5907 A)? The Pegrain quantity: 0.077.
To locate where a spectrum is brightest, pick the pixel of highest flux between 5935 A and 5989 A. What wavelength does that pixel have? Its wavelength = 5988.05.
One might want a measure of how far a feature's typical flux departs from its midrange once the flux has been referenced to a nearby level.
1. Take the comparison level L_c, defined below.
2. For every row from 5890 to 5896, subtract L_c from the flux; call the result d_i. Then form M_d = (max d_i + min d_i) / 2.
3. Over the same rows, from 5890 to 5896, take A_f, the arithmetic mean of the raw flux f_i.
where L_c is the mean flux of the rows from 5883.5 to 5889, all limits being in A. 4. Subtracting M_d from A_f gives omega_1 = 10.8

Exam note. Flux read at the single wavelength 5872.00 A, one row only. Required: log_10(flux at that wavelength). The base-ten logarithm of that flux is 1.10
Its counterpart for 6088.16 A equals 1.10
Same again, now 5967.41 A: 1.07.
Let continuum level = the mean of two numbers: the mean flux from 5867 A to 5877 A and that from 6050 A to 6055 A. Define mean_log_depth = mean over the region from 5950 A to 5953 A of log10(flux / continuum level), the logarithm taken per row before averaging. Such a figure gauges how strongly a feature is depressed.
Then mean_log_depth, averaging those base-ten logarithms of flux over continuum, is -0.009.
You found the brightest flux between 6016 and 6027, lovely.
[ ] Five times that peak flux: 62.5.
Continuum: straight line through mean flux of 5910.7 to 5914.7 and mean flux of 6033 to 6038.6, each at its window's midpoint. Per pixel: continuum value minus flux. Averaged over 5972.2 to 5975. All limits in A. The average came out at 1.25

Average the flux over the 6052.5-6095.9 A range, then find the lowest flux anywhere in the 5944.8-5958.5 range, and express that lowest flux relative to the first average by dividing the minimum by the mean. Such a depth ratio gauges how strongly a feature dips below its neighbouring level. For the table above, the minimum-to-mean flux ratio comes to 0.97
